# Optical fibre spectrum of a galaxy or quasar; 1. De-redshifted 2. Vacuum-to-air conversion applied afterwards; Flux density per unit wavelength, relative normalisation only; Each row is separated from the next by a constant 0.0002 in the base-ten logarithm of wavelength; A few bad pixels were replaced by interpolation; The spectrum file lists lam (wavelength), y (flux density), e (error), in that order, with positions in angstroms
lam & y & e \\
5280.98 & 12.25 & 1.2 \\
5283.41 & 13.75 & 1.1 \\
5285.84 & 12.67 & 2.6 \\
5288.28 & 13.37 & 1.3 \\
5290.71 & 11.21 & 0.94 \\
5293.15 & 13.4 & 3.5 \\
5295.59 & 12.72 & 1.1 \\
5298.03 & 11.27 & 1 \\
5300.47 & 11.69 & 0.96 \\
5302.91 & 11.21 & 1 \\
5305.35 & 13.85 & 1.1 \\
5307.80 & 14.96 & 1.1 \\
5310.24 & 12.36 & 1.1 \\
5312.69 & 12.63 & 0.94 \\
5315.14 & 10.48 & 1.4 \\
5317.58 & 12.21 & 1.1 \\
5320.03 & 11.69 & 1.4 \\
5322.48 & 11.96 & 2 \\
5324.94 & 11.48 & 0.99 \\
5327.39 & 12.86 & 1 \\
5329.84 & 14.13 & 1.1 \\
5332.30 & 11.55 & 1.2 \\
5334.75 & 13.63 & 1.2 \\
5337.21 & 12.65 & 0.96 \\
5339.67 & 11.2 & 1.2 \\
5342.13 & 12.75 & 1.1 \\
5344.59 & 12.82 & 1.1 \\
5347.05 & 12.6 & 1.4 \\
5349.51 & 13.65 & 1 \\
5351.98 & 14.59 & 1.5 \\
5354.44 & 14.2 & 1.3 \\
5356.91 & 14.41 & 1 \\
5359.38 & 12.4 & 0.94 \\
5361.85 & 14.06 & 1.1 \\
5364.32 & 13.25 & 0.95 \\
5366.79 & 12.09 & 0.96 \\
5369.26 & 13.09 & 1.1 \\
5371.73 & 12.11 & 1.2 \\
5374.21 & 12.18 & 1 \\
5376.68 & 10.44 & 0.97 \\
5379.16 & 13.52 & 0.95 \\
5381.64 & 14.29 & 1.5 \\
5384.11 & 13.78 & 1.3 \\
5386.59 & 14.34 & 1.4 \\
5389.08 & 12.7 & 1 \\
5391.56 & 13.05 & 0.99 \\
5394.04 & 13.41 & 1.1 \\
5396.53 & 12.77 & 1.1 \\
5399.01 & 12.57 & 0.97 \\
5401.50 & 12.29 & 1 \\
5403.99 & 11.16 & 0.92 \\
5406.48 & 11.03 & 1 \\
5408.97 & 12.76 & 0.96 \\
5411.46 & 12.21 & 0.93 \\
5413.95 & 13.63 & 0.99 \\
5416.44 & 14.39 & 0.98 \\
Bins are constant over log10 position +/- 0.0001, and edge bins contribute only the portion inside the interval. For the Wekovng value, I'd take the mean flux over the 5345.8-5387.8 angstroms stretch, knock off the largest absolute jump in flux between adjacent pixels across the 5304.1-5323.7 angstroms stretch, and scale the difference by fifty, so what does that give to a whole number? 532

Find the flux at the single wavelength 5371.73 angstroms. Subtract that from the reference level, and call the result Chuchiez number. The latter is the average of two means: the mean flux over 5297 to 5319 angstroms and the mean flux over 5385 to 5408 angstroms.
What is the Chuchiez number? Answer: 0.3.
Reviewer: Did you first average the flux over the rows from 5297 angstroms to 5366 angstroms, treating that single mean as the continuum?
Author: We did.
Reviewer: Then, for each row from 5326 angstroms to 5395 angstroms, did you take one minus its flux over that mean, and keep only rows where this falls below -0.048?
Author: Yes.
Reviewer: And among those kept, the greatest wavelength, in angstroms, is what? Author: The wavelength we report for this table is 5394.04 angstroms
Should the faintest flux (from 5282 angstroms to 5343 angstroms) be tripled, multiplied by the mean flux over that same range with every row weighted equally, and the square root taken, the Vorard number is 19.8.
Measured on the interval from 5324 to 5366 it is 21.0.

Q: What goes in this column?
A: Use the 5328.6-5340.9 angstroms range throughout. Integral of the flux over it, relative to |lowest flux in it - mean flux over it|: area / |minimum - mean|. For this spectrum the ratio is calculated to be 108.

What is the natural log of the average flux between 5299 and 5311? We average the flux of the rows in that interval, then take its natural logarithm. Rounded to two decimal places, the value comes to 2.55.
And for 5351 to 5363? 2.63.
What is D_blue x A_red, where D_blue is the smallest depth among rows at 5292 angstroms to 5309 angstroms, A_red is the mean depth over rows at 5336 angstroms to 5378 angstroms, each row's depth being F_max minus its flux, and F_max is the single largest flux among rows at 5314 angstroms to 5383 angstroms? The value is -0.64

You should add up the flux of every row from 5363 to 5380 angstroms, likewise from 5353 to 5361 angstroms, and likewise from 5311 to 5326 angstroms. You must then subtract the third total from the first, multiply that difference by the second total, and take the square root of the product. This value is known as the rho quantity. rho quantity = 26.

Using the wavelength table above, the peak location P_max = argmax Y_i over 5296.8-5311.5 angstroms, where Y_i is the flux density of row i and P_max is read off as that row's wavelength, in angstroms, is 5307.80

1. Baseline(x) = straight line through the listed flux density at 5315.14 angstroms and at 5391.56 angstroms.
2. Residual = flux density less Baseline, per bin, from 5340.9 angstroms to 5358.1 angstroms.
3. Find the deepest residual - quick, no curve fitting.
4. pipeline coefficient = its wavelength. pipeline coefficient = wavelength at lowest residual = 5347.05 angstroms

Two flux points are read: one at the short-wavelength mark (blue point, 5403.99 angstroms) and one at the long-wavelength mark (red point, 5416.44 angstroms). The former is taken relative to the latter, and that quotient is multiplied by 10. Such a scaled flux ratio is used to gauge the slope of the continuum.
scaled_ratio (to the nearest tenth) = 7.8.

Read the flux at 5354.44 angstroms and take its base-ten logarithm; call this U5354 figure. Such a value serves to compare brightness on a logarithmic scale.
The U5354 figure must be 1.15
